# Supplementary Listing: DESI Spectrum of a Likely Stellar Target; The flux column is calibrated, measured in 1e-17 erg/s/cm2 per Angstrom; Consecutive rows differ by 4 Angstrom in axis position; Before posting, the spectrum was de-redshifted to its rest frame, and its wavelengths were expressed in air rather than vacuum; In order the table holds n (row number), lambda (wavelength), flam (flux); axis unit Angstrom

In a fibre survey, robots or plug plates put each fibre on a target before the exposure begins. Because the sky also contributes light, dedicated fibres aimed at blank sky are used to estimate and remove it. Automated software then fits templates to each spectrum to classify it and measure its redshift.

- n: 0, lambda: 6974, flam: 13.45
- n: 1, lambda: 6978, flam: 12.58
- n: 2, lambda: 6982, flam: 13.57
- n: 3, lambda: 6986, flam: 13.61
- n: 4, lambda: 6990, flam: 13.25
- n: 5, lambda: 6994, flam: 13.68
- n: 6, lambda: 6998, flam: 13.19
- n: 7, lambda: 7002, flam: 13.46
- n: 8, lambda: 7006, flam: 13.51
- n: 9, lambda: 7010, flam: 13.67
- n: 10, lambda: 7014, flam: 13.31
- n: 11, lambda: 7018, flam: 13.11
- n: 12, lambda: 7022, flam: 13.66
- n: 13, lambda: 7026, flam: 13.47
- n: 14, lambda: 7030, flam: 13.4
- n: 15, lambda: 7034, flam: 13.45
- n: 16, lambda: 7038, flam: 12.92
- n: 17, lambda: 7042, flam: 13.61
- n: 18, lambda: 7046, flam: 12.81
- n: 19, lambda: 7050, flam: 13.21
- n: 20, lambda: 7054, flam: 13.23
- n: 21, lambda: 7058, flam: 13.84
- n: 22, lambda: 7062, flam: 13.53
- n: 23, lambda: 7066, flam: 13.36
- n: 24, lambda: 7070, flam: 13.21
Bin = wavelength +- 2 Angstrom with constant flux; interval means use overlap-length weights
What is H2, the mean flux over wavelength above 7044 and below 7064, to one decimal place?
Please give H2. 13.3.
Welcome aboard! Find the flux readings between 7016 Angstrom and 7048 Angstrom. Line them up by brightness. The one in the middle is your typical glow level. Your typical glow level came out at 13.4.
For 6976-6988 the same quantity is 13.6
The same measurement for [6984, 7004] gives 13.5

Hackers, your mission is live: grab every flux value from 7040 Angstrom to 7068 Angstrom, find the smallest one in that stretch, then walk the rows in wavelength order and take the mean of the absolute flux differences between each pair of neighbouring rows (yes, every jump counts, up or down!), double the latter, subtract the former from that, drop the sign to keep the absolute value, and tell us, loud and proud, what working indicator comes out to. 12.0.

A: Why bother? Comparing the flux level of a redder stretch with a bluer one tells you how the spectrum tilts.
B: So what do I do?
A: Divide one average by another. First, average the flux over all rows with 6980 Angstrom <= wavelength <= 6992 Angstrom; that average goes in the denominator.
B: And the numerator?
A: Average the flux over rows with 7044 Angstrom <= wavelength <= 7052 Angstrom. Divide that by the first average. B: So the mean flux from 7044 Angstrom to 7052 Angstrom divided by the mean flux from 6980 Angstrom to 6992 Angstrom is 0.97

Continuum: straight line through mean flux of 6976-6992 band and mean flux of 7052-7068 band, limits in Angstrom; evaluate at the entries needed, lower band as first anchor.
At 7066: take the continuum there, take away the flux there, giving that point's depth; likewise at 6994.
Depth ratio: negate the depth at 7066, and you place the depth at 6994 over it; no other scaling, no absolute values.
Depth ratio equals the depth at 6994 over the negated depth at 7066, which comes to 2.7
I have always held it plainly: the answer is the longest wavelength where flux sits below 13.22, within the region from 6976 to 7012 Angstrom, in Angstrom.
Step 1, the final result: 6998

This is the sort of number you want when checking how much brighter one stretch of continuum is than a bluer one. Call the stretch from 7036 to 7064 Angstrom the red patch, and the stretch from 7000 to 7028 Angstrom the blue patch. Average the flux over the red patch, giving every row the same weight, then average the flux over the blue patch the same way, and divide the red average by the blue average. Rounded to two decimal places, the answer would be 0.99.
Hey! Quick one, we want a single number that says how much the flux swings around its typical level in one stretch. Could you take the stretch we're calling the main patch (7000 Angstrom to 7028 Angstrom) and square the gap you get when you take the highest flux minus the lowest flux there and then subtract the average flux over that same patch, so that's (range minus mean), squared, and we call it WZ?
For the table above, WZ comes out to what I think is 166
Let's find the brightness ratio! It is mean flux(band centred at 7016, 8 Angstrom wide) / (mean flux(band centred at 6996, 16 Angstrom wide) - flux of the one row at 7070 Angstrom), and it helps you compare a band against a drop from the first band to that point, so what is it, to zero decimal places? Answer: 71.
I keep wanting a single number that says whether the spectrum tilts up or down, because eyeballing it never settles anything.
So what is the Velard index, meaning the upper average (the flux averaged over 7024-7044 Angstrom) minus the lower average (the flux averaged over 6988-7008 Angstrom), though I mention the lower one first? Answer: -0.05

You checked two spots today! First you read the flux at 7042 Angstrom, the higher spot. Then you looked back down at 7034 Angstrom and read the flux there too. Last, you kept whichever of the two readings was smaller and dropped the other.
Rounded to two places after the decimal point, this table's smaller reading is 13.45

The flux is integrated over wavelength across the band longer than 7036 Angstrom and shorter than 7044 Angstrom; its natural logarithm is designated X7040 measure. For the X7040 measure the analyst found 4.66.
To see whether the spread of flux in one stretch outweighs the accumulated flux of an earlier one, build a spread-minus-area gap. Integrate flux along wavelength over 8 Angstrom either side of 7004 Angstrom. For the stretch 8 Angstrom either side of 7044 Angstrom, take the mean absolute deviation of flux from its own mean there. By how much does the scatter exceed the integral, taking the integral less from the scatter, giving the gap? -215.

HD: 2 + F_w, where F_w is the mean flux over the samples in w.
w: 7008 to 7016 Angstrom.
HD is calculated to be 15.49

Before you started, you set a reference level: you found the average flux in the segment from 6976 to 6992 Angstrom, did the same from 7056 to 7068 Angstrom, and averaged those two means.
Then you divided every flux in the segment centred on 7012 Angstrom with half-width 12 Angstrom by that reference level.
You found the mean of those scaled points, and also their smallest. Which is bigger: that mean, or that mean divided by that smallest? 1.03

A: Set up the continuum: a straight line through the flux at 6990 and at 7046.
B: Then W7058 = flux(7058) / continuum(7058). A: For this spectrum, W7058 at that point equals 1.09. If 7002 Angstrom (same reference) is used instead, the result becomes 1.02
